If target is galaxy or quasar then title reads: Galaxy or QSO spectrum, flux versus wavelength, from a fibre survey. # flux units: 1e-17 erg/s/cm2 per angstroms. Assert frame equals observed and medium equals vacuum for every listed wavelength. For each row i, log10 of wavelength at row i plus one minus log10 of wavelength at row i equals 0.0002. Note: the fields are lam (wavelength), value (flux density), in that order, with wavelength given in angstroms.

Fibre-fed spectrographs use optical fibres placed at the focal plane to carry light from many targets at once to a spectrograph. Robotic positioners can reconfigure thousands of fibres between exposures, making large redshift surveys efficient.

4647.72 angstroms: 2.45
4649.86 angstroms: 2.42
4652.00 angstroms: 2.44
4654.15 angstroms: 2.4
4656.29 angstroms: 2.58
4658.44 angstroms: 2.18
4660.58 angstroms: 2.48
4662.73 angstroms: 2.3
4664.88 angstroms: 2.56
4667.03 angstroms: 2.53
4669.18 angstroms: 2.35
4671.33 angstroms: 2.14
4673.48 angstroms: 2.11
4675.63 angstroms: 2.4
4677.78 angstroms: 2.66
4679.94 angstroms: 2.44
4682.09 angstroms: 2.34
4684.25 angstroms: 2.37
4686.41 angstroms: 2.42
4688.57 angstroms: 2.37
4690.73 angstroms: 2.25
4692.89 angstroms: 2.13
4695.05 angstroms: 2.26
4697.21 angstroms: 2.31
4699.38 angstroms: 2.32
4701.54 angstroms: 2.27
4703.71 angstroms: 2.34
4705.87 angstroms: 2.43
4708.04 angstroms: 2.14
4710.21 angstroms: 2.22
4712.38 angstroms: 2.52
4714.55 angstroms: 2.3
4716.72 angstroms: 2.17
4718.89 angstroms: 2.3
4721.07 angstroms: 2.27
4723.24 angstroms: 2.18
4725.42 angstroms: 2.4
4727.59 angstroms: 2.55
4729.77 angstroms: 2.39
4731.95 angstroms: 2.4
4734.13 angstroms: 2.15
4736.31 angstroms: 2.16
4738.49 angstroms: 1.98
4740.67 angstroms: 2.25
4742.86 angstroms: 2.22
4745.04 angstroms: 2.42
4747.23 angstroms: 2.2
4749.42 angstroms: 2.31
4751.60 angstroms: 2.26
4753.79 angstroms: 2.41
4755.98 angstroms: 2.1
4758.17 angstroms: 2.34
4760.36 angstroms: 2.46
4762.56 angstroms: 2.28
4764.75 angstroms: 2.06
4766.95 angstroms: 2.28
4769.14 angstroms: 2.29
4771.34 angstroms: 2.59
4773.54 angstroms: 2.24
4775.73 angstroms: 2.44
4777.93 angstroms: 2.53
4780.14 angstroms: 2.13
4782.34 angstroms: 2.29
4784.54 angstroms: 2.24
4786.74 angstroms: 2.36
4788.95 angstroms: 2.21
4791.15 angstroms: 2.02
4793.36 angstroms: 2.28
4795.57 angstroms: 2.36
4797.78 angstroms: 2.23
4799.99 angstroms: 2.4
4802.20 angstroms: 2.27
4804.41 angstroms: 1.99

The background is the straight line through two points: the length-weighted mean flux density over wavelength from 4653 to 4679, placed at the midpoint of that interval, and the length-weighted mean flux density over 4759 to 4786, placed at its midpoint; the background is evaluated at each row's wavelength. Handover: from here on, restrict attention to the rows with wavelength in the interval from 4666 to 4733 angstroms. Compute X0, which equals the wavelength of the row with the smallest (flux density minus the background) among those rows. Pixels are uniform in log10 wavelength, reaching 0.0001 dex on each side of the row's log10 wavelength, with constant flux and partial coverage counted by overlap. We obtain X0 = 4673.48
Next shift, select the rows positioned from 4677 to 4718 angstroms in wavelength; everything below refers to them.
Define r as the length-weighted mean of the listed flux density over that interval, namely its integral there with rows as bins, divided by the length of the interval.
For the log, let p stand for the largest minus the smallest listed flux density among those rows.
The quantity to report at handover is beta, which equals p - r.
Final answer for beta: -1.80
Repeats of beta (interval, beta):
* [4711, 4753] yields -1.72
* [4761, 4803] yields -1.72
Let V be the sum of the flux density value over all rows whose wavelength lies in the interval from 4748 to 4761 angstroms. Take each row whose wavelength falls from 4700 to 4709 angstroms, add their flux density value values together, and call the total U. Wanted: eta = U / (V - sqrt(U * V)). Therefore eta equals 4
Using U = 9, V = 13.9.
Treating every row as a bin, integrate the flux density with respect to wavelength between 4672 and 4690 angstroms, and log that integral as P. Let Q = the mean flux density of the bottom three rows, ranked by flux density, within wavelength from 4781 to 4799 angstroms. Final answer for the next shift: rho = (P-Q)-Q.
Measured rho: 38.5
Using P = 42.9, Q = 2.15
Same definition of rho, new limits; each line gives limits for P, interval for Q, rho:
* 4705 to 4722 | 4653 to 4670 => 34.4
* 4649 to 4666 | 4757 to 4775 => 36.7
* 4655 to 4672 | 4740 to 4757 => 36.4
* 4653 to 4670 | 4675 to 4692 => 36.5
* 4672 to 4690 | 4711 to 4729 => 38.4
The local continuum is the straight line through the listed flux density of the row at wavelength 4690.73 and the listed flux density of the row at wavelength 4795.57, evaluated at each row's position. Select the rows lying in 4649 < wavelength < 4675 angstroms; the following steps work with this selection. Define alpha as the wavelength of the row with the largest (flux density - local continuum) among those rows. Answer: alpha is 4656.29 angstroms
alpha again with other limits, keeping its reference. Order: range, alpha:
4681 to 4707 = 4686.41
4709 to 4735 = 4727.59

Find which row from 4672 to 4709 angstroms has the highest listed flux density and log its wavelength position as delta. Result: 4677.78 angstroms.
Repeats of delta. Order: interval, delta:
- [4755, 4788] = 4771.34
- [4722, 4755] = 4727.59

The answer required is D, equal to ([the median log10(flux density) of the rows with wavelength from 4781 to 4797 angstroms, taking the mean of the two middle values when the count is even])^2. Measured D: 0.128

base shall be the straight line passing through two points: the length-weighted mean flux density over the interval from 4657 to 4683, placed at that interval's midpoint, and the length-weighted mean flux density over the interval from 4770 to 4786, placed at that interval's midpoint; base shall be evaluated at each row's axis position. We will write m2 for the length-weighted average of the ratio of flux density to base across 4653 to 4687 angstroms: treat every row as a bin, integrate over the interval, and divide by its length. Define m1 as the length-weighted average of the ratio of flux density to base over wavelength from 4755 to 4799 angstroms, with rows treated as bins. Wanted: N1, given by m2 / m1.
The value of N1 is 1.03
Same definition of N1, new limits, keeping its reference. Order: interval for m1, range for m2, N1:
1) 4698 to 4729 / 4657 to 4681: 1.02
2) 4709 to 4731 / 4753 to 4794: 0.99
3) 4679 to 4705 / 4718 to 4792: 0.99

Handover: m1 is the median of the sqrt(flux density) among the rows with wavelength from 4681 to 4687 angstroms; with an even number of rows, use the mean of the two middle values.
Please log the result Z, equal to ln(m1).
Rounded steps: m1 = 1.54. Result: 0.431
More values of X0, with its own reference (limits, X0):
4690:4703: 4692.89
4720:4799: 4738.49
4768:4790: 4780.14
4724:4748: 4738.49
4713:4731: 4716.72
